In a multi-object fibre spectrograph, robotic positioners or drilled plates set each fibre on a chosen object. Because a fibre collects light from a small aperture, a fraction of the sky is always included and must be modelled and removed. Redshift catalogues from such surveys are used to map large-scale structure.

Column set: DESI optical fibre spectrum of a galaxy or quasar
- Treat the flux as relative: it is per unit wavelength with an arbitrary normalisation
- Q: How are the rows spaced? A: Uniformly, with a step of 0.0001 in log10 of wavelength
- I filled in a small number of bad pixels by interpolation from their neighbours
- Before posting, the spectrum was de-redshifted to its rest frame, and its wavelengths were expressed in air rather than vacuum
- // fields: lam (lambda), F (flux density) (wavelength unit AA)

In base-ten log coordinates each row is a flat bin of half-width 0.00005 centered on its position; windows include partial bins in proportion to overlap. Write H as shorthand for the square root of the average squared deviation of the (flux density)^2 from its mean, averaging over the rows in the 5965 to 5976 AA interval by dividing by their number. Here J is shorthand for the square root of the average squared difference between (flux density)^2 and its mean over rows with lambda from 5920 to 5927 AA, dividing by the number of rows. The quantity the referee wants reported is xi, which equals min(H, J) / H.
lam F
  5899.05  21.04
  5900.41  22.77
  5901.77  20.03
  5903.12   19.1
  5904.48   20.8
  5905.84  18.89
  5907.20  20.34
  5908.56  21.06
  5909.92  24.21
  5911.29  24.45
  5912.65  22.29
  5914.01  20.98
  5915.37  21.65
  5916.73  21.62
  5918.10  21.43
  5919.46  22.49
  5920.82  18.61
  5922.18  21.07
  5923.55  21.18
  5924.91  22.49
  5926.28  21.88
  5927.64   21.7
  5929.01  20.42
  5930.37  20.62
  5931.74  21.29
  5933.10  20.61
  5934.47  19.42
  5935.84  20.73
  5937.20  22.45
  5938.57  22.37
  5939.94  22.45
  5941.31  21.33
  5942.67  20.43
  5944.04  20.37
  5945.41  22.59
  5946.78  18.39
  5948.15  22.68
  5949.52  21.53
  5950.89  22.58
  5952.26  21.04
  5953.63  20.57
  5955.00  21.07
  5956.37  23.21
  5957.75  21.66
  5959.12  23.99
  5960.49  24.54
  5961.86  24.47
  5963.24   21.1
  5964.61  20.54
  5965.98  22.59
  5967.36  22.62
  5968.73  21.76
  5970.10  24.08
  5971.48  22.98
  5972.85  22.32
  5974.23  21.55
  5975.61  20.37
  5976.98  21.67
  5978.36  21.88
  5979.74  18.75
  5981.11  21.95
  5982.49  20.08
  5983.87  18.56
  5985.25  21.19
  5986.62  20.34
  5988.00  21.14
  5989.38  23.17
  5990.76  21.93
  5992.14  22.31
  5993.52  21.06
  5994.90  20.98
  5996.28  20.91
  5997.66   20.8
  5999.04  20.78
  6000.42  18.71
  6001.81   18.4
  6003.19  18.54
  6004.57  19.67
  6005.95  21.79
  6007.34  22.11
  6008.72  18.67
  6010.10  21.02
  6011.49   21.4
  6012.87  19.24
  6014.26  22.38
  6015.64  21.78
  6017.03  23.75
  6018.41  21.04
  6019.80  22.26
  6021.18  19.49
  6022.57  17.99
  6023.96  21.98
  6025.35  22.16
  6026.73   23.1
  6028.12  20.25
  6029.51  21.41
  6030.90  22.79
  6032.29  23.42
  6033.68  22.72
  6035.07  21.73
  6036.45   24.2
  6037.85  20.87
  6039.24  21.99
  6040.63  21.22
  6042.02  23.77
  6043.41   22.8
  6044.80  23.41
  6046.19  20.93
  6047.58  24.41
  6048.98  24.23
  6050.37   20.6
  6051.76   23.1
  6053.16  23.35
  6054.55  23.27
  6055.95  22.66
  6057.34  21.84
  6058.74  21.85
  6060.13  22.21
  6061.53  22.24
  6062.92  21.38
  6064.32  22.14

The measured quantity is 1.00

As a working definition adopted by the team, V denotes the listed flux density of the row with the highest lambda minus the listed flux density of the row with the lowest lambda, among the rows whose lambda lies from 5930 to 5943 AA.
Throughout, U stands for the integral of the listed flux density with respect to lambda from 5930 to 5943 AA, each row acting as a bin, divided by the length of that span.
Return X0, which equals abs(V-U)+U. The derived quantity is 42.6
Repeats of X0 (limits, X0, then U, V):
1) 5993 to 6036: 41.5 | 21.1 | 0.67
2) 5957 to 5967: 44.4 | 22.7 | 0.93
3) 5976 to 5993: 41.5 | 21.1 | 0.64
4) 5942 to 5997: 42.8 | 21.6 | 0.48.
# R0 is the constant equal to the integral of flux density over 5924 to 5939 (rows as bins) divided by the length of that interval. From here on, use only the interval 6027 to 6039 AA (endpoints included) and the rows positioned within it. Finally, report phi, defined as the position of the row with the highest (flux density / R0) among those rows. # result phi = 6036.45 AA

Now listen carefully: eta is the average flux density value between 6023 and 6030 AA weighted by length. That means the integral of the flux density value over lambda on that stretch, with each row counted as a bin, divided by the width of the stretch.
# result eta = 21.6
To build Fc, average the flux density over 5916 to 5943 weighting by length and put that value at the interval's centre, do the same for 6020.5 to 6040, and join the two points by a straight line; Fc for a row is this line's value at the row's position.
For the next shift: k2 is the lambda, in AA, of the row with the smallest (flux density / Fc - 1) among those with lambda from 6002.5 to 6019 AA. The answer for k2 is 6003.19 AA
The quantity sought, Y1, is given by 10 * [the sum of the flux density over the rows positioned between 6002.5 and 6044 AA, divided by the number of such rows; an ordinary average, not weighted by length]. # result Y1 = 215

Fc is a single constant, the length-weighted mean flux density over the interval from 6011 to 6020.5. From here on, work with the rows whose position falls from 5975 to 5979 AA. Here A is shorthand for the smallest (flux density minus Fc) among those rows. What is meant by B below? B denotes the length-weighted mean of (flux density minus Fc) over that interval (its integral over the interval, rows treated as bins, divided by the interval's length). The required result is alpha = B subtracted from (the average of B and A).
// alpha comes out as -0.5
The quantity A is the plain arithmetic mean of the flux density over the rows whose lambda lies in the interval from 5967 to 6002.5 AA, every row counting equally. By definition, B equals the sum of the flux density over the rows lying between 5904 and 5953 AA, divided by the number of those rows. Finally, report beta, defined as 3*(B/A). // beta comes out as 3.03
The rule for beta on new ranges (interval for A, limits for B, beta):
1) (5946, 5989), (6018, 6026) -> 2.88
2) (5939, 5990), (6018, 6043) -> 3.02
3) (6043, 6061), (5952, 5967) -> 2.95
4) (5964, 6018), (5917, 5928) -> 3.03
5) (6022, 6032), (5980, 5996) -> 2.97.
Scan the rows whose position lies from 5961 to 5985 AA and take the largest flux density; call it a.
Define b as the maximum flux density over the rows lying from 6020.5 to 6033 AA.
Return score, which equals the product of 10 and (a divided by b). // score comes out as 10.4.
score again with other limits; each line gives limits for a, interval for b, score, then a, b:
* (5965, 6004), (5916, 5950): 10.6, 24.08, 22.68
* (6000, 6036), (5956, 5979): 9.7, 23.75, 24.54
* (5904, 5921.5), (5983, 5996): 10.6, 24.45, 23.17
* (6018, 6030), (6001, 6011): 10.4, 23.1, 22.11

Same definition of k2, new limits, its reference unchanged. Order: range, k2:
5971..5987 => 5983.87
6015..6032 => 6022.57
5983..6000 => 5983.87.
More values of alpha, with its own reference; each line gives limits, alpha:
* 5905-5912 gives -1.4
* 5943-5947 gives -1.1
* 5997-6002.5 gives -0.6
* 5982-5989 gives -0.9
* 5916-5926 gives -1.3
